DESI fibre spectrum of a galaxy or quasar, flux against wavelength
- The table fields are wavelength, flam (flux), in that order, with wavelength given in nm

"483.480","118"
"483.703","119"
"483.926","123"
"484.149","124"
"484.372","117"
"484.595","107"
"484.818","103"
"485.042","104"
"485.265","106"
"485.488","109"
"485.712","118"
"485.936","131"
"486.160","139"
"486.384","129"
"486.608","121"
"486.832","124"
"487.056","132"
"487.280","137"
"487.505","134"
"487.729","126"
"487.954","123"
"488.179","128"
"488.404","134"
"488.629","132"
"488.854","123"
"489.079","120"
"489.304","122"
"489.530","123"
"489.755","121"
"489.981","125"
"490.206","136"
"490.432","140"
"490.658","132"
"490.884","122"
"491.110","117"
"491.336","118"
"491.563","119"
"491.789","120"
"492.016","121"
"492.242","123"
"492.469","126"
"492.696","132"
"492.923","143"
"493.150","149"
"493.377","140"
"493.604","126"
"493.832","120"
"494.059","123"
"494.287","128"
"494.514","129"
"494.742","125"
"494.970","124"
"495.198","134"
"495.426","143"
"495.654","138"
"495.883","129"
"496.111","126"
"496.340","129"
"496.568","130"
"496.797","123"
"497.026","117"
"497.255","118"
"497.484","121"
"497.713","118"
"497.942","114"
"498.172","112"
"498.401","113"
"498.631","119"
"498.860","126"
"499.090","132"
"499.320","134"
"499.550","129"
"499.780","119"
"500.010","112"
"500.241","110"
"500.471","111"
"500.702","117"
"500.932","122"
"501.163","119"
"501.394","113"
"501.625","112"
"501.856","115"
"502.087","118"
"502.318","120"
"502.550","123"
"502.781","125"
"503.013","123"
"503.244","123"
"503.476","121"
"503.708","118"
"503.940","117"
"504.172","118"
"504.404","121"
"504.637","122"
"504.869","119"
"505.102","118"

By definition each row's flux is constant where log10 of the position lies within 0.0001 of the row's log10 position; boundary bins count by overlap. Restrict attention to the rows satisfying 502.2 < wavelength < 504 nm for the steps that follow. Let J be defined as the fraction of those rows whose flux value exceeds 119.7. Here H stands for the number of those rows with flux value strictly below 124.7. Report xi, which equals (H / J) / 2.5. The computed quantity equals 4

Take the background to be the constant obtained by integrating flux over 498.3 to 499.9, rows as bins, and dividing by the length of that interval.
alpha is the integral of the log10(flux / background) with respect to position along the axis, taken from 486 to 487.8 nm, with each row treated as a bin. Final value 0.034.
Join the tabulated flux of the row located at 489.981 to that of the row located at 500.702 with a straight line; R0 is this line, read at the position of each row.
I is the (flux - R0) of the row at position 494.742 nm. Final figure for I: 4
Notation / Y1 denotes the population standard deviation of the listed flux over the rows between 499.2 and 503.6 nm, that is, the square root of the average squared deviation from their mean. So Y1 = 6.2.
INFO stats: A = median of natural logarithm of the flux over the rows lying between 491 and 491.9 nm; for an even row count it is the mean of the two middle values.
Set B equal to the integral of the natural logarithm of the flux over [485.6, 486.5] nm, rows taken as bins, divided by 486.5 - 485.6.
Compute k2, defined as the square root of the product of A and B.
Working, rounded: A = 4.77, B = 4.86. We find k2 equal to 4.82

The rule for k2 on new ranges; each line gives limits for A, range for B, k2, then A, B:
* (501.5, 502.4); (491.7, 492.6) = 4.78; 4.76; 4.81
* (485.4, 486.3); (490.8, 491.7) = 4.80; 4.82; 4.78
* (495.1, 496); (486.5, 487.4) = 4.88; 4.91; 4.86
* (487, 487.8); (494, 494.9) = 4.86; 4.89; 4.84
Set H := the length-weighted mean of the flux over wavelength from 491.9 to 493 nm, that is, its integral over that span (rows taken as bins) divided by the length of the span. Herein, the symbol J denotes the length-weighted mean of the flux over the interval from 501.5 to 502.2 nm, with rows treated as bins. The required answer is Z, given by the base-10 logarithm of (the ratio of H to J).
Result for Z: 0.048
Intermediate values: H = 128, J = 115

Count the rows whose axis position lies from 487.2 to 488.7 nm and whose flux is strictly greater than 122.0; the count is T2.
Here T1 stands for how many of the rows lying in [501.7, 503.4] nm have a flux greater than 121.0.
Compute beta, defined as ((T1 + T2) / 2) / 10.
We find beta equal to 0.55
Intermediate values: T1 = 4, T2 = 7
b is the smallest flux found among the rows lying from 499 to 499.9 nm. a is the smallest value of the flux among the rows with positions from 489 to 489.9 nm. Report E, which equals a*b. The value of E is 14280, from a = 120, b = 119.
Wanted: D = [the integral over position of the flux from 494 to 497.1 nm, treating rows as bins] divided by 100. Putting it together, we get 3.99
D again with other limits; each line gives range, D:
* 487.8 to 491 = 4.07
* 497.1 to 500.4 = 3.95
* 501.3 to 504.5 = 3.81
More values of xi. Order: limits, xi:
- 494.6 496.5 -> 0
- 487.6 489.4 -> 2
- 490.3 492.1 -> 4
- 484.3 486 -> 22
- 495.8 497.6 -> 2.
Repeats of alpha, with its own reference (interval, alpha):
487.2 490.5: 0.037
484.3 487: -0.073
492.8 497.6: 0.071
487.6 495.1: 0.055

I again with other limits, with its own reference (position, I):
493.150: 26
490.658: 8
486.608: -7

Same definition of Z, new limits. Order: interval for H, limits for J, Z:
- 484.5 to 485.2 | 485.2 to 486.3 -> -0.064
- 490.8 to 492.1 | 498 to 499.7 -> -0.014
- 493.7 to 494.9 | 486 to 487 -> -0.013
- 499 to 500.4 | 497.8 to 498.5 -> 0.033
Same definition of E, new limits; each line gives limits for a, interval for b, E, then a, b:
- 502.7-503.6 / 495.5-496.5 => 15246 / 121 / 126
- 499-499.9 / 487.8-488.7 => 14637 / 119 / 123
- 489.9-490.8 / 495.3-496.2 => 15750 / 125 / 126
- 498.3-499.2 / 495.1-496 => 14577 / 113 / 129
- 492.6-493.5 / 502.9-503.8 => 15576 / 132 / 118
